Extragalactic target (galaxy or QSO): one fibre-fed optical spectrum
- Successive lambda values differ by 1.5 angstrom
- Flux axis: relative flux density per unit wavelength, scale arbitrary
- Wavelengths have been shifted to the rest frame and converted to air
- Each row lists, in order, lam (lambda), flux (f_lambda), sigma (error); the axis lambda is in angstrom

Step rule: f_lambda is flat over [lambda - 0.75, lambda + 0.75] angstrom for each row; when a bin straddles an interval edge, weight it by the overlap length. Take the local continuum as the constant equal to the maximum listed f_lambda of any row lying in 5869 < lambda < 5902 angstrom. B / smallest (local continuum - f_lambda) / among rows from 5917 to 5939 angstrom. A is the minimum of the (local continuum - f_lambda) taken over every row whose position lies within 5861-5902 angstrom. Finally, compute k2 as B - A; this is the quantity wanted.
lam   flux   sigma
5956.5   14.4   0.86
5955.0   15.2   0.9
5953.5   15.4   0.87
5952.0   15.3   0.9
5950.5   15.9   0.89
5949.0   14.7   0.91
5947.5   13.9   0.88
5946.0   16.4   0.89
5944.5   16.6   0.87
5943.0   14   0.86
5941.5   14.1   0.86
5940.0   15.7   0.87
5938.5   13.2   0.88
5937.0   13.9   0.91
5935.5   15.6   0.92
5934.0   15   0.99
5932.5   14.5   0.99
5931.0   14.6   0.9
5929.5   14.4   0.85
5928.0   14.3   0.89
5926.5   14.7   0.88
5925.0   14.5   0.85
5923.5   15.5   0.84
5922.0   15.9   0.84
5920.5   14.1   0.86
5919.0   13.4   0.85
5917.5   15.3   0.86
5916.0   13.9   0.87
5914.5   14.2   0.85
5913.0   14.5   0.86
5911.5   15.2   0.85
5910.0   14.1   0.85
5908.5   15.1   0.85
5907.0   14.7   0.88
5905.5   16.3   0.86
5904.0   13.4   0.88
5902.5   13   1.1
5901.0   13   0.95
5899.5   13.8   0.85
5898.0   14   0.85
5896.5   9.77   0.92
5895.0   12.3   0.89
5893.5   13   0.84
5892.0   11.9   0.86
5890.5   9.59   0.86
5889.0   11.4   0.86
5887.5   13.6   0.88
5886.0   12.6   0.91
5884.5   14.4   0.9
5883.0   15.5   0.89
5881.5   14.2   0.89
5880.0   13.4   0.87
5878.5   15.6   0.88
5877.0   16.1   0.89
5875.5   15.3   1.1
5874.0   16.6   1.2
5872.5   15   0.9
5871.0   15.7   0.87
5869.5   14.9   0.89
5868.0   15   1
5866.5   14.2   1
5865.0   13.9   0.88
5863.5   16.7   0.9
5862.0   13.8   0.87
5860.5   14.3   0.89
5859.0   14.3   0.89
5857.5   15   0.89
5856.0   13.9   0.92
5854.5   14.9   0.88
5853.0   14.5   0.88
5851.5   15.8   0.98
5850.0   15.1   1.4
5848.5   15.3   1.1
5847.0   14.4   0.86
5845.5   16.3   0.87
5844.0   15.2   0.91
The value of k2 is 0.8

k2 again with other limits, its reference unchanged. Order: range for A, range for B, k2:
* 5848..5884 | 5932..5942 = 1.0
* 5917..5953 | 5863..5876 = -0.1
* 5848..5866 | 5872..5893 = 0.1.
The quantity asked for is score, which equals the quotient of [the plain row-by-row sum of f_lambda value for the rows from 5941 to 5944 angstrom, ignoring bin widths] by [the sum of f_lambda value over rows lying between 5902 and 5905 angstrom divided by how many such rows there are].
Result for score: 2.13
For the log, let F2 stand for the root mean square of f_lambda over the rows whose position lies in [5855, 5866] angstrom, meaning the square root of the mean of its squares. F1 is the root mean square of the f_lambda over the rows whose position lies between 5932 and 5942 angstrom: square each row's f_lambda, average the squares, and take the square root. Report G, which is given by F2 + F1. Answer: 29.2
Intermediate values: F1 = 14.6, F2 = 14.6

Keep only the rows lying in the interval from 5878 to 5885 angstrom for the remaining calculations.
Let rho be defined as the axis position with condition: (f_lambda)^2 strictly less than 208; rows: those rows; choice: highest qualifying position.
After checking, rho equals 5884.5 angstrom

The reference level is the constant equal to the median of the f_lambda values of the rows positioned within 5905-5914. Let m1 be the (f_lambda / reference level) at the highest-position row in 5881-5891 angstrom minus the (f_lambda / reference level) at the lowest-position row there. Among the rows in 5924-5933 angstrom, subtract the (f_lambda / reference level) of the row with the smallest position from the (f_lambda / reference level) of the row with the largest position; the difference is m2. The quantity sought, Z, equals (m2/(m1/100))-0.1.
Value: 0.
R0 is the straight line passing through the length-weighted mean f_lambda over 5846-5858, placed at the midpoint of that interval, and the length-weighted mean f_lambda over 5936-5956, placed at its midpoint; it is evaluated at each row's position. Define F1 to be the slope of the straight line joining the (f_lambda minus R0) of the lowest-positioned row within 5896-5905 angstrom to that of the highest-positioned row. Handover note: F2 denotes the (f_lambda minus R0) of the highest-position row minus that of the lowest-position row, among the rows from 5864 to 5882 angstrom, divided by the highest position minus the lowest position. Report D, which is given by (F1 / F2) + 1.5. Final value 29.0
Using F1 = 0.48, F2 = 0.018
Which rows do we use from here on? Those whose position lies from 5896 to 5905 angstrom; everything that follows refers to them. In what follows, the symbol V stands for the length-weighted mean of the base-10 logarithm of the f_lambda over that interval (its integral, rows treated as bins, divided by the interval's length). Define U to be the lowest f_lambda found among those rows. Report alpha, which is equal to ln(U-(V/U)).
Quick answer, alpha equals 2.27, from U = 9.77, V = 1.11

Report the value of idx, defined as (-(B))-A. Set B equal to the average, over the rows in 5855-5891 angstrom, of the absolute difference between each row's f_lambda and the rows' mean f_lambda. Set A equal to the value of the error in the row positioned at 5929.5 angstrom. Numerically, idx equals -1.96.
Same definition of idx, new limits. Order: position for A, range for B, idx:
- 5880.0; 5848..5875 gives -1.51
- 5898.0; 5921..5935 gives -1.28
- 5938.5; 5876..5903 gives -2.22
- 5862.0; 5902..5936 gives -1.49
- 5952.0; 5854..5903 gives -2.14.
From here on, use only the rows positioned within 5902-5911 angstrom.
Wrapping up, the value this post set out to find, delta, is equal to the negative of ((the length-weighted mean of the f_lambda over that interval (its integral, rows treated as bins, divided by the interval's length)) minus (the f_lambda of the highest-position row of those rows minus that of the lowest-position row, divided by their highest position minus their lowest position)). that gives -14.3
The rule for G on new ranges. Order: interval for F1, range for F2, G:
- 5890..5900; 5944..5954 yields 27.6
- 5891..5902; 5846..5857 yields 27.5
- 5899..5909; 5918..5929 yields 28.9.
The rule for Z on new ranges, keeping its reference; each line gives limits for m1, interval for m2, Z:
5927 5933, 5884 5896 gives -1050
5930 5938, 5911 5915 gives 143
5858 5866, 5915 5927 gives -200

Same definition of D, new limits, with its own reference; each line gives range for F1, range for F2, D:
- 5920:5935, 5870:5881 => 1.2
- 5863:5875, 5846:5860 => 2.6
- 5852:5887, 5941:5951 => 1.2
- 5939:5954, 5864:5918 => 0.6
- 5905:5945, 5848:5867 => 1.4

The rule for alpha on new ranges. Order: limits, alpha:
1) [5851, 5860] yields 2.63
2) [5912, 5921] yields 2.59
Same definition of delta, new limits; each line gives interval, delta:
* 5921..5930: -15.1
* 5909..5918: -14.4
